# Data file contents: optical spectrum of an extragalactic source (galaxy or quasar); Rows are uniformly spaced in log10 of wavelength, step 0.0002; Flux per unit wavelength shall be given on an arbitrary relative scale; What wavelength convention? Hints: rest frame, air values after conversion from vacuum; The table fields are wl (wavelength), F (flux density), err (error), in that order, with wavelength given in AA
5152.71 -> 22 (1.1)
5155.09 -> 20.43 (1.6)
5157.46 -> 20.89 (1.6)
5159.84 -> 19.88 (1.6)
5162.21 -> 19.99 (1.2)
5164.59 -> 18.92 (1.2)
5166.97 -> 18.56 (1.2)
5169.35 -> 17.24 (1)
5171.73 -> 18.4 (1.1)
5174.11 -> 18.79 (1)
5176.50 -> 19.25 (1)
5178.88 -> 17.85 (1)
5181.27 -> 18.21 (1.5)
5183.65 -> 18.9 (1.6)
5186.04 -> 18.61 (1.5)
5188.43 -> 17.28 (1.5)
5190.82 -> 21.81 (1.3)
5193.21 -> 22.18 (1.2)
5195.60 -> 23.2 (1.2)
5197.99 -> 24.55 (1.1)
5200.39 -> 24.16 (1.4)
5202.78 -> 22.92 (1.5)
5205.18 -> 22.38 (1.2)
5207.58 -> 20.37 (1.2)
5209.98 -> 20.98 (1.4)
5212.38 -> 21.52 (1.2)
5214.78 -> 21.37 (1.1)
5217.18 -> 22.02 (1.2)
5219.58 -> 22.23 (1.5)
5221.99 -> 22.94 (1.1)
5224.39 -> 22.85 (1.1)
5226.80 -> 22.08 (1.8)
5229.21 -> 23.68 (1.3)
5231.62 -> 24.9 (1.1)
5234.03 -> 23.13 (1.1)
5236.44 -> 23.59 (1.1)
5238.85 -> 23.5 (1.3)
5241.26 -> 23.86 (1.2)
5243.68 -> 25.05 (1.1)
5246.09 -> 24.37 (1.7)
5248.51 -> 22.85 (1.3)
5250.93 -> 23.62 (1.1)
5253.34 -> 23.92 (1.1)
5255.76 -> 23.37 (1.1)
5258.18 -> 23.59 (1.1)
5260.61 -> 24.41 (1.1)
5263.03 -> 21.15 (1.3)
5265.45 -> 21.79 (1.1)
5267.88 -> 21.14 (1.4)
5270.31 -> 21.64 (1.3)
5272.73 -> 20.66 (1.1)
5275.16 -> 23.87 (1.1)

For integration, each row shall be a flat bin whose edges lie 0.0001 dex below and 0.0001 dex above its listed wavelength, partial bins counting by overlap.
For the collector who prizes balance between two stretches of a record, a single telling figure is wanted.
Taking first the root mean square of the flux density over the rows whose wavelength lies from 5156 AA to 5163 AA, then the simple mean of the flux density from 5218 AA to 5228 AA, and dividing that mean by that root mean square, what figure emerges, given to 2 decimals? 1.11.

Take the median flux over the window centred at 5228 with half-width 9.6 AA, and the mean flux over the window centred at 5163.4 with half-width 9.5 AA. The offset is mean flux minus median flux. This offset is -3.7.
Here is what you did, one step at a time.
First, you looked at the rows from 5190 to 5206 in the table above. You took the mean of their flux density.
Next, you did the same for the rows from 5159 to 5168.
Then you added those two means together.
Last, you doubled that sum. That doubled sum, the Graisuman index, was 85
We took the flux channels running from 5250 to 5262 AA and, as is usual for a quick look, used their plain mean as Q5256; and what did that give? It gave 23.8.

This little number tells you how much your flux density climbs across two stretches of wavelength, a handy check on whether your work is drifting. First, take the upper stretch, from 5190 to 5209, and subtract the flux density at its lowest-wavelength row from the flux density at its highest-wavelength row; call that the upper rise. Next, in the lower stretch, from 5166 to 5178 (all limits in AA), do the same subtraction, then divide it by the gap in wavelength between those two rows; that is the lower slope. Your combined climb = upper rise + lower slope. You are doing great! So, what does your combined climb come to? -1.4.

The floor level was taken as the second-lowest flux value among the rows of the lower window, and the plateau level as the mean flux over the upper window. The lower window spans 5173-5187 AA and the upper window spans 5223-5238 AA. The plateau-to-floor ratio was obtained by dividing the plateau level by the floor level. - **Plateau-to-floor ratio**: 1.28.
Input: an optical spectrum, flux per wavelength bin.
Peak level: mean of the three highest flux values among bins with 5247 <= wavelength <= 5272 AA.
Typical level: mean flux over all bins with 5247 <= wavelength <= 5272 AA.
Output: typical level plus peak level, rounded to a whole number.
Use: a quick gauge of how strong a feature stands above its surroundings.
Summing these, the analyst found 47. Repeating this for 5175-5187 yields 37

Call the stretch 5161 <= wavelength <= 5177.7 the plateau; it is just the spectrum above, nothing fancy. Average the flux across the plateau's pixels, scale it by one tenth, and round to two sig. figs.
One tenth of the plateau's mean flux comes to 1.9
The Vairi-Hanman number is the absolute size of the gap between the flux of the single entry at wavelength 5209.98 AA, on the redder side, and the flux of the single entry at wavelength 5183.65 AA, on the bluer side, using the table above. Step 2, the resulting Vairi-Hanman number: 2.1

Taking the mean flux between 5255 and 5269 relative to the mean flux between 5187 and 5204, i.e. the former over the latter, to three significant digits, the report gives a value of 1.01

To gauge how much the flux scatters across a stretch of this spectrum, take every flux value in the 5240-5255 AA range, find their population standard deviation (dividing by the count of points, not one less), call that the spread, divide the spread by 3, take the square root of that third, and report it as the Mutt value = 0.473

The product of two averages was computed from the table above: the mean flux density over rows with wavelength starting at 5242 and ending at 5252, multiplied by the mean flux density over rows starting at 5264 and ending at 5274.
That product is 511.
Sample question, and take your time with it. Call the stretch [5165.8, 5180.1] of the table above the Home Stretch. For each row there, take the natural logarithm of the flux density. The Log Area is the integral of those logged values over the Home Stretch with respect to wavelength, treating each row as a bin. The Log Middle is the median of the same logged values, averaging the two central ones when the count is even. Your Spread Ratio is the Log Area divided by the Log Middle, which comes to 14.3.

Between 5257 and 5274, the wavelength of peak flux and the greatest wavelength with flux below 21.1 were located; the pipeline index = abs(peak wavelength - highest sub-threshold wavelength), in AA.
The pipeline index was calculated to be 12.1 AA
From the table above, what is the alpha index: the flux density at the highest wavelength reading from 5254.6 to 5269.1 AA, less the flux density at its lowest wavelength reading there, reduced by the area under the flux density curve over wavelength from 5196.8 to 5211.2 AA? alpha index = -327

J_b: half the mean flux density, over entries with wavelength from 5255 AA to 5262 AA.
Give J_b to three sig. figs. 11.9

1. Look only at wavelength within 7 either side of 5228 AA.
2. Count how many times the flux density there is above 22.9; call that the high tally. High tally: 4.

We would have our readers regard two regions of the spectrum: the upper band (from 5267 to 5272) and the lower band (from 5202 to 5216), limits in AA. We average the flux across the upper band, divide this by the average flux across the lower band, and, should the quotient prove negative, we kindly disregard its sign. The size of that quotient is 0.99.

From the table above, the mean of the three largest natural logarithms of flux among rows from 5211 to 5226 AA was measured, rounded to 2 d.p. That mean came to 3.12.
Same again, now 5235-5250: 3.20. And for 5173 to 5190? 2.94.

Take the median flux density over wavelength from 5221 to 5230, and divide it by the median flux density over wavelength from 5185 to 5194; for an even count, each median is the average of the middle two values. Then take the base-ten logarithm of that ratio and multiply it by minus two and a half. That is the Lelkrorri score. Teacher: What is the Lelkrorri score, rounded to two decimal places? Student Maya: -0.14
